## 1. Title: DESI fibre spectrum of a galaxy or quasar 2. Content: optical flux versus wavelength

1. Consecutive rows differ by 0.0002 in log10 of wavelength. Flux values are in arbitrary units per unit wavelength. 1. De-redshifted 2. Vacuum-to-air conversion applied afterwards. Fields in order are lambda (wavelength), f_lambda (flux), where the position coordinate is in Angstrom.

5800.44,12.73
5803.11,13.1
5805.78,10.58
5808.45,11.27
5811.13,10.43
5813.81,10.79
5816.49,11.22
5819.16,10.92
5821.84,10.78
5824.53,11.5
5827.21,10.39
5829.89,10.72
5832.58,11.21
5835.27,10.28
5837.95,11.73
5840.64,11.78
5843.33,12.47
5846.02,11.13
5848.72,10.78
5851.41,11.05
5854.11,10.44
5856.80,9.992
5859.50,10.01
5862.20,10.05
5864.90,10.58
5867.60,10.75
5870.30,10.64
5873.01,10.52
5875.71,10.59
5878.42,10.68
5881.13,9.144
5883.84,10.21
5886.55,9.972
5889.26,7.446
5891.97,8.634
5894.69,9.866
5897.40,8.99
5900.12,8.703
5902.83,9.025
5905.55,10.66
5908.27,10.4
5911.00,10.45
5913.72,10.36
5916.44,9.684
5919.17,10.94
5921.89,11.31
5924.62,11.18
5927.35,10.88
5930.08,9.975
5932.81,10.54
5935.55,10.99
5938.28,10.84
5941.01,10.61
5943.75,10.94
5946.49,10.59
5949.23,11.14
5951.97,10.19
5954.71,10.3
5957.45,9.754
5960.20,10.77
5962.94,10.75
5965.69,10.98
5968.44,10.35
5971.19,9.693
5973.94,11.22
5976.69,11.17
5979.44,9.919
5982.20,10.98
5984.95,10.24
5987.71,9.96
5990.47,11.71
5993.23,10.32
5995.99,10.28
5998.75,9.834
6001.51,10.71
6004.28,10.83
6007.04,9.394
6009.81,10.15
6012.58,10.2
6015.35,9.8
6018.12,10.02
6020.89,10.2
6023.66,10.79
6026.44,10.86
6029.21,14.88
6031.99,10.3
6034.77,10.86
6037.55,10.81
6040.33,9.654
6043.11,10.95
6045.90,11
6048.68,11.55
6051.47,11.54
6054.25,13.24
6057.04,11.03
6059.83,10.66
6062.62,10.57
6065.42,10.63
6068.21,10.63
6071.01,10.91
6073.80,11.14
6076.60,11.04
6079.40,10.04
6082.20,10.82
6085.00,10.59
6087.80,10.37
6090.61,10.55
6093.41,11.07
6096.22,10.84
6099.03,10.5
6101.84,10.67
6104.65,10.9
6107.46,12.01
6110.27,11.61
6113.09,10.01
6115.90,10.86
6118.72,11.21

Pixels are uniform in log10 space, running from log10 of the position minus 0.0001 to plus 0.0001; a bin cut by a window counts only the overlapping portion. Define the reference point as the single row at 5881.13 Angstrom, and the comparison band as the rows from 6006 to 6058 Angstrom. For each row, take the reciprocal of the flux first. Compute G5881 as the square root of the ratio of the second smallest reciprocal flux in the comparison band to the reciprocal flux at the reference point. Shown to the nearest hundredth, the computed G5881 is 0.83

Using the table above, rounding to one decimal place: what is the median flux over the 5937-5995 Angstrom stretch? 10.6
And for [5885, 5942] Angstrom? 10.4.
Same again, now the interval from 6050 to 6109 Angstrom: 10.8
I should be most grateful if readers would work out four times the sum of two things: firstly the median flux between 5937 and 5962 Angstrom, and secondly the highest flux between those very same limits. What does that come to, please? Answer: 87.0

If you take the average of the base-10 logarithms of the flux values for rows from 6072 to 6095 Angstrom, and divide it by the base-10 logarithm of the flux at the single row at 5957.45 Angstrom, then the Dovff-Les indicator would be 1.04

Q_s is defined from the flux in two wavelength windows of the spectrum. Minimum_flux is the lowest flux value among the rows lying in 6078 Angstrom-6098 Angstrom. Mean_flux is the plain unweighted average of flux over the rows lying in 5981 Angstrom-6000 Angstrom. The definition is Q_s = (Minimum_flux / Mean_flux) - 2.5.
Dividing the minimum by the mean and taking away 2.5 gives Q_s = -1.542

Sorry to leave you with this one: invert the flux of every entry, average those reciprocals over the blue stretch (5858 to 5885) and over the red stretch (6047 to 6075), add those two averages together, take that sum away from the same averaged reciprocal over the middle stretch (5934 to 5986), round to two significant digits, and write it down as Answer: -0.092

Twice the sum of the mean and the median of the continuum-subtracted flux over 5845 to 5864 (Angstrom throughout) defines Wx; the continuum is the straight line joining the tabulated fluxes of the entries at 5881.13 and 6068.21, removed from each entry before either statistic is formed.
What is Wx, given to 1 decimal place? 6.1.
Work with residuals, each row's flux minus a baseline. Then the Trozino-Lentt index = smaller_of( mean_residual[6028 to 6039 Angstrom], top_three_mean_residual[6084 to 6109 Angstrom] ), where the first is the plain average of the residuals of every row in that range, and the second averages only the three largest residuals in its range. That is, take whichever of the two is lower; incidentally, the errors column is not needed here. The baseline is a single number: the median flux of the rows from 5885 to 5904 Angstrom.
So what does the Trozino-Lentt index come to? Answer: 2.34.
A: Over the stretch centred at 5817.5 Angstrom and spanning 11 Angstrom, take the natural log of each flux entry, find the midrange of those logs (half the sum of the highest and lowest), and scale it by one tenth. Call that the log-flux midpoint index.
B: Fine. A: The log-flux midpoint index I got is 0.240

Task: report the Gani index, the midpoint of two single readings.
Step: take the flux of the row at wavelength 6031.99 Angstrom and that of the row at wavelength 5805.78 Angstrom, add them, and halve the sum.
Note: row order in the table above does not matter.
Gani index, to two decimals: 10.44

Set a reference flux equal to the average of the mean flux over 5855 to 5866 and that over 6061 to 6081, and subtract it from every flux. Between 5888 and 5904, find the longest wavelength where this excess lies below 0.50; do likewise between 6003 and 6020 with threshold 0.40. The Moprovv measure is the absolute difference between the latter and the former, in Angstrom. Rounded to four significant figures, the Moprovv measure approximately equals 115.3 Angstrom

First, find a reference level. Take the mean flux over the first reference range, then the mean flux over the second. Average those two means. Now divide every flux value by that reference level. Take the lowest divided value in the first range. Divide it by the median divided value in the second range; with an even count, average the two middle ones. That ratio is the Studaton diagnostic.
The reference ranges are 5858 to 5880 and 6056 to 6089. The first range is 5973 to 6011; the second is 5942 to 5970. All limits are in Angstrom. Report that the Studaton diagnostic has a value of 0.88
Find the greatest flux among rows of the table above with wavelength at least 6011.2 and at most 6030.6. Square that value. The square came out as 221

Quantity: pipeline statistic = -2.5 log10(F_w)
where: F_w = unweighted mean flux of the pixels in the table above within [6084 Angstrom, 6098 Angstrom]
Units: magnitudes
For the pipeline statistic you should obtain -2.57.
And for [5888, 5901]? -2.35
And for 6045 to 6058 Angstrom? -2.67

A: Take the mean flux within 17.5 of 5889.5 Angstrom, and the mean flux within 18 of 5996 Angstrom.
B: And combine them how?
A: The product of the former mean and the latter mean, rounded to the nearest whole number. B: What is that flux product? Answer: 99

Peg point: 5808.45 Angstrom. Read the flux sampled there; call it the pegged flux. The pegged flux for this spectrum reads 11.27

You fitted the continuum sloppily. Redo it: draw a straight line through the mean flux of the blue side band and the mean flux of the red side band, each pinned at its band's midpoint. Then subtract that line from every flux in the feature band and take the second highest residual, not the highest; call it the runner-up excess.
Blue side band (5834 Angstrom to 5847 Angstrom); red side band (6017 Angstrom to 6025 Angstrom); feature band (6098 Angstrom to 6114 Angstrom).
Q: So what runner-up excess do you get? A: 1.8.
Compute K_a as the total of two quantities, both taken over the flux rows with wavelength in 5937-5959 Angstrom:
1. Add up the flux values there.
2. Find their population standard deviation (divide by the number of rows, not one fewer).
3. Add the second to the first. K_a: 85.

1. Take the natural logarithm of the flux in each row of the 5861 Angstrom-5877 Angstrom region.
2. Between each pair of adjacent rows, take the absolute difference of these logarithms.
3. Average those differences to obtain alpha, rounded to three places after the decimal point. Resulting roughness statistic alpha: 0.019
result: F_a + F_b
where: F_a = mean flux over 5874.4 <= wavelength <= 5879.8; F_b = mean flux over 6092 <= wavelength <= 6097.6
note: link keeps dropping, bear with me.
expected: 21.6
